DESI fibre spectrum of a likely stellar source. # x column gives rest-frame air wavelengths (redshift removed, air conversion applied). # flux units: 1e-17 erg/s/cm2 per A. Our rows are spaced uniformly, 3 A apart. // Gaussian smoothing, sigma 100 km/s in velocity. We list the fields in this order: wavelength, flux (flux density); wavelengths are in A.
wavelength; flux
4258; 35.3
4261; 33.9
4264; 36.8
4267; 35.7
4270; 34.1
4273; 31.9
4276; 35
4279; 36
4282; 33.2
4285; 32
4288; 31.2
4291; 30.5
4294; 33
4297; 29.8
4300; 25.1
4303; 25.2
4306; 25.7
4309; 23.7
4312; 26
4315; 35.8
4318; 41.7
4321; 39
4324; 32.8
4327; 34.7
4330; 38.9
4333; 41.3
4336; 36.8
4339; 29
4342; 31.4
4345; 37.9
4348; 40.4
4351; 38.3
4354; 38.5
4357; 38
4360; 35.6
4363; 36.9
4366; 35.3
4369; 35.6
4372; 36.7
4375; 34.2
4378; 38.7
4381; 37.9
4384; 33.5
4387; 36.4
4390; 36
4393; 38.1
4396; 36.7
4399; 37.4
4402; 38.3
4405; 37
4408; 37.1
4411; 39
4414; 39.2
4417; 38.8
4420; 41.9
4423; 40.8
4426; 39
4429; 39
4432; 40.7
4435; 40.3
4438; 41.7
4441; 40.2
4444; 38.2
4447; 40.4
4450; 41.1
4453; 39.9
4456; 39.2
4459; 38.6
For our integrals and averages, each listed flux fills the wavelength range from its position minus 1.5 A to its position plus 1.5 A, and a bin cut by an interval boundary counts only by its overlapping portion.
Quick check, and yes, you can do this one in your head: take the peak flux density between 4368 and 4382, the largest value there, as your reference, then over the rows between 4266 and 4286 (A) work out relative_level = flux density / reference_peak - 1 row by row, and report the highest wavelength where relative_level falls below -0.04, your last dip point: 4285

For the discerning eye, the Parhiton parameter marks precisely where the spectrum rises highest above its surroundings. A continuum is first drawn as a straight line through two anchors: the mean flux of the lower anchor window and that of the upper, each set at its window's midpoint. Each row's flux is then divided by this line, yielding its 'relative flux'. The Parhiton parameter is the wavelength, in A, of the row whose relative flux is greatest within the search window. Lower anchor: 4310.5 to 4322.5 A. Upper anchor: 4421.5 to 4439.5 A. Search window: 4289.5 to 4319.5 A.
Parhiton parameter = 4318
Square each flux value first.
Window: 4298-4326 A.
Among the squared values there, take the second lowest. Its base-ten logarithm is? 2.799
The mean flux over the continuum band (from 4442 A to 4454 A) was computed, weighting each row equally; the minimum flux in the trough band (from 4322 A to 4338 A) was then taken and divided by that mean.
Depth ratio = 0.82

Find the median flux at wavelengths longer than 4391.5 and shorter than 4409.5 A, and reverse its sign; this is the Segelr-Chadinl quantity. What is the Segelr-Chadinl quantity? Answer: -37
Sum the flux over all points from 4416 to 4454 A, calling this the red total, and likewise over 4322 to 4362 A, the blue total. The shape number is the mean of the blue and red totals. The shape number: 498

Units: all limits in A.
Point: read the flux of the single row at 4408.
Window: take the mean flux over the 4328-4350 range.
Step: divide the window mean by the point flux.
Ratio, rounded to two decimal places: 0.98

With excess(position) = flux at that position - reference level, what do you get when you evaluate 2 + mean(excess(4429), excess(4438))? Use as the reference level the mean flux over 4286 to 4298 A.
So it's 11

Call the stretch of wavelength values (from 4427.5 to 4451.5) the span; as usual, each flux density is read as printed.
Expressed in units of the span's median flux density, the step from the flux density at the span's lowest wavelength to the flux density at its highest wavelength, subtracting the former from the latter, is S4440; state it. 0.052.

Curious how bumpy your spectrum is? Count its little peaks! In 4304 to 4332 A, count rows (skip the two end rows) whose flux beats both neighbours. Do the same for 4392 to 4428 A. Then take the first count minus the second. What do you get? -2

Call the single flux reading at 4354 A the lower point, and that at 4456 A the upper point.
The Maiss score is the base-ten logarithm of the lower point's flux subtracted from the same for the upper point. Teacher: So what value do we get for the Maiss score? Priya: 0.008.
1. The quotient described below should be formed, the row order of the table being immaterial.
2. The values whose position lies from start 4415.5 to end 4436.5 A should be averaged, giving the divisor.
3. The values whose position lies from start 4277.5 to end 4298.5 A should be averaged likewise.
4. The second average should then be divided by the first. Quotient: 0.805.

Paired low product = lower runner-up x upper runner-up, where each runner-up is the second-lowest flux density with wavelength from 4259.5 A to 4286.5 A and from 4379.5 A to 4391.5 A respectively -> 1152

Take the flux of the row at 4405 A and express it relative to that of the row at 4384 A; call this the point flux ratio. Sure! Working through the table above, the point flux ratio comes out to 1.10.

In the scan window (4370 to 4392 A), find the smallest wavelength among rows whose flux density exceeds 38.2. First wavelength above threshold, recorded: 4378 A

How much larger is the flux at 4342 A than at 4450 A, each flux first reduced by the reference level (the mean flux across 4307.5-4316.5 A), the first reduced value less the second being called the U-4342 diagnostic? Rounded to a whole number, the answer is -10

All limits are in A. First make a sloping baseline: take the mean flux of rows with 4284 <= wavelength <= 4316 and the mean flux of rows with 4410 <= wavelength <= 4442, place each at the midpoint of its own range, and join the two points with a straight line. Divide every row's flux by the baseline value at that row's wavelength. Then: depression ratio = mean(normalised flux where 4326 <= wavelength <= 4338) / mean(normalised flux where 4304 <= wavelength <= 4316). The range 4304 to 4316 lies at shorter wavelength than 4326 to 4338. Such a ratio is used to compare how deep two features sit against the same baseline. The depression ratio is 1.3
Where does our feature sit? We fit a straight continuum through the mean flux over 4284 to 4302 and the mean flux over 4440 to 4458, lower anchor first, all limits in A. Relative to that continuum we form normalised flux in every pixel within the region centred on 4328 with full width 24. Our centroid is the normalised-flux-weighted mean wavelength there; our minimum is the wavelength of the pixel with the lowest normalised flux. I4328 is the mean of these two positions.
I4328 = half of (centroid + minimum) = 4333.5 A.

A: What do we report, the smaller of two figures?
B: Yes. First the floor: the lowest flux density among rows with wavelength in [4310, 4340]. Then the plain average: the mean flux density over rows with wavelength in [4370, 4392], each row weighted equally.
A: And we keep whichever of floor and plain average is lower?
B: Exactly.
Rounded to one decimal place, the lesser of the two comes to 26.0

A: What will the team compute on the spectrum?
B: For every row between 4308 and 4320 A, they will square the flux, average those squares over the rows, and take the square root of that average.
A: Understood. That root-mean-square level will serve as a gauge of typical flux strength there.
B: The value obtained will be 32.6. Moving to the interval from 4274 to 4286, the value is 34.1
